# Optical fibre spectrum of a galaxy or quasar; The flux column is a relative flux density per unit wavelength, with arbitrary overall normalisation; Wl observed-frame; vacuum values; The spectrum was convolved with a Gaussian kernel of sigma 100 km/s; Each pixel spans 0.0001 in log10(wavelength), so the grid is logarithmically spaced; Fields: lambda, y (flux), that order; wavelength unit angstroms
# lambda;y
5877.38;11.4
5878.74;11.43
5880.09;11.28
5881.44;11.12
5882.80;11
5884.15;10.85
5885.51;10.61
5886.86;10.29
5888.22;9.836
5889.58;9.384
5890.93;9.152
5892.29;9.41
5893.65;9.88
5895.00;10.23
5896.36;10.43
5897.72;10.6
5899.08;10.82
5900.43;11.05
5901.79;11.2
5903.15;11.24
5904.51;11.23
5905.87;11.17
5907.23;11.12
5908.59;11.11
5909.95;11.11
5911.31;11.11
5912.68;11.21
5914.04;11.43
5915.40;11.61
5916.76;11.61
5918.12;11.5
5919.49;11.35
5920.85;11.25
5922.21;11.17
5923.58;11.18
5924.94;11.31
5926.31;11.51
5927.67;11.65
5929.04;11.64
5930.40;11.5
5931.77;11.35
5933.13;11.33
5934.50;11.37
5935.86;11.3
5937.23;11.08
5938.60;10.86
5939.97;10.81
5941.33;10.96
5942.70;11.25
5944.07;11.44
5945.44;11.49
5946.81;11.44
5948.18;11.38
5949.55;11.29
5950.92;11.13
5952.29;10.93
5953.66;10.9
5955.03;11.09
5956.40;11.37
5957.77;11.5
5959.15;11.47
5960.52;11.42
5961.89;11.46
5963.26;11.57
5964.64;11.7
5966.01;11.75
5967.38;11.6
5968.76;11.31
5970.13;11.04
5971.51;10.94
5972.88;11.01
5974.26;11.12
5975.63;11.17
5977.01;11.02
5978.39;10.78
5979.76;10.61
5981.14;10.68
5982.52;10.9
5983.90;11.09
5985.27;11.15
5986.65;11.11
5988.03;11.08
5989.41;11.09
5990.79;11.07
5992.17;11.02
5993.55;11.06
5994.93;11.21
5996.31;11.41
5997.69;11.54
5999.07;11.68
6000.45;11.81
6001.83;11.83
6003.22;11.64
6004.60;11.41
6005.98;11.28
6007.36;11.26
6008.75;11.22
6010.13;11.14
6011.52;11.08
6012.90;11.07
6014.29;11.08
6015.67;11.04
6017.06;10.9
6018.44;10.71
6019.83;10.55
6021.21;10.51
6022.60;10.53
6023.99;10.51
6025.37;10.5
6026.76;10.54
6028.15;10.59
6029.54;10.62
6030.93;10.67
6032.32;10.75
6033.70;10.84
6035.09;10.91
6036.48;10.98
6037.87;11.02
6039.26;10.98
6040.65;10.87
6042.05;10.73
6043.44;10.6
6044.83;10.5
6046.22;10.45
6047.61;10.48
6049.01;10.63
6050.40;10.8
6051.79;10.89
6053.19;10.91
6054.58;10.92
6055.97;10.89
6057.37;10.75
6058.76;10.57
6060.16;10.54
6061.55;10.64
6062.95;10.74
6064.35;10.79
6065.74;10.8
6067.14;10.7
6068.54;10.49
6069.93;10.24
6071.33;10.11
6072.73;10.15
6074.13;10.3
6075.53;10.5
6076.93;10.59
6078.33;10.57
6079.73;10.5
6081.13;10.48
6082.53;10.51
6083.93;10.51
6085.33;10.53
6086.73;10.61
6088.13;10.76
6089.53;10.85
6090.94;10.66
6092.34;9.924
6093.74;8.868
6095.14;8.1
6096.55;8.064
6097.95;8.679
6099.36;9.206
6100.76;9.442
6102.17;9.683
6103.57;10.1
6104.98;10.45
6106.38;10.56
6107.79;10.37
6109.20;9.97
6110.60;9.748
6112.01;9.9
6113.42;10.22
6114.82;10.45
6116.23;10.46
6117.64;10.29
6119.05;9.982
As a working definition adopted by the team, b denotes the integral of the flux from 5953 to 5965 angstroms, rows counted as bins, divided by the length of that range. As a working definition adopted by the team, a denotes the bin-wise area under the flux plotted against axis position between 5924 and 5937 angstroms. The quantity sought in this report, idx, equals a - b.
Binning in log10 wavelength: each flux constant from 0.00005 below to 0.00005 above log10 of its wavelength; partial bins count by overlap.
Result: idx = 137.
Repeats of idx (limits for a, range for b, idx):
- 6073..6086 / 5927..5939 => 125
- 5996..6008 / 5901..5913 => 127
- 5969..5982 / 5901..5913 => 131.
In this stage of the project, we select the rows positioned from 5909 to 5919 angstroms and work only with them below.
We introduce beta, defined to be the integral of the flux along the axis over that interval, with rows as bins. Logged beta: 114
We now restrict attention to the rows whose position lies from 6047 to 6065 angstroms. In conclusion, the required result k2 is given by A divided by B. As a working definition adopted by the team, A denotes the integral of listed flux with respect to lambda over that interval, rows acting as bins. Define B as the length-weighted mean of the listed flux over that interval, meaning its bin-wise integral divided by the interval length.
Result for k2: 18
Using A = 193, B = 10.7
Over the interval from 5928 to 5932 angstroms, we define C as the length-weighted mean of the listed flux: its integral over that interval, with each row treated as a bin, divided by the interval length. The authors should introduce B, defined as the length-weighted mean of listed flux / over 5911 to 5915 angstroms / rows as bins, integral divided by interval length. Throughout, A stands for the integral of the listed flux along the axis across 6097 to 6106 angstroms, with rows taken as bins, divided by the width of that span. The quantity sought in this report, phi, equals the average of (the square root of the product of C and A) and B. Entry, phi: 10.9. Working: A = 9.6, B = 11.3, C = 11.5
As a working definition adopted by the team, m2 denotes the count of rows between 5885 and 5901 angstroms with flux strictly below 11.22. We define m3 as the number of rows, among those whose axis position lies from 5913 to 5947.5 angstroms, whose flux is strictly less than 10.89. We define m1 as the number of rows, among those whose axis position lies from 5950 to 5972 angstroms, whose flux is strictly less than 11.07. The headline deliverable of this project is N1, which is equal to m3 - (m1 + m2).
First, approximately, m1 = 4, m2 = 12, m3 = 2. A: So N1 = -14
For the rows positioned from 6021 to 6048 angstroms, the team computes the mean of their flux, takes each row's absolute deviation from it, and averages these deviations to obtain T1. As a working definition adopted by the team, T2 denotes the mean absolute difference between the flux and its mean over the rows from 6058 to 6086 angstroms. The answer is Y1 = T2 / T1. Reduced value 0.8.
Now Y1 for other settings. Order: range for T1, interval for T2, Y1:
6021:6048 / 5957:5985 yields 1.8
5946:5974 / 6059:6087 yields 0.6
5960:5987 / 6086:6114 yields 2.6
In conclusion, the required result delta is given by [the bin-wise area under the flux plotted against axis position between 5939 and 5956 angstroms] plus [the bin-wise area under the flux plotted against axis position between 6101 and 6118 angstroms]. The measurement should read 363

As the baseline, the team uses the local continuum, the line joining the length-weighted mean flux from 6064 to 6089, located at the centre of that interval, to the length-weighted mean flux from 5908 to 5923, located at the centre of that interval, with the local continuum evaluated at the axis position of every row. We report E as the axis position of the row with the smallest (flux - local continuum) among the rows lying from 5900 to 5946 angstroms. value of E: 5939.97 angstroms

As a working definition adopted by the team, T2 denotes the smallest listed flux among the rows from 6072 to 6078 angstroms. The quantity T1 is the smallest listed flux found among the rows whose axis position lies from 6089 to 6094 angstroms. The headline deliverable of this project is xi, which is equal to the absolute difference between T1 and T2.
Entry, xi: 1.3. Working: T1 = 8.868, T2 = 10.15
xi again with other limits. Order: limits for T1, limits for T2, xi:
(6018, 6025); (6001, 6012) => 0.6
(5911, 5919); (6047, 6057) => 0.6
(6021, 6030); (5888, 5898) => 1.3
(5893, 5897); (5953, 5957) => 1.0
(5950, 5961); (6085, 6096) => 2.8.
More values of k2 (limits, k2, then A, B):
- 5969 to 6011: 42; 470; 11.2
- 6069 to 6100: 31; 311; 10.0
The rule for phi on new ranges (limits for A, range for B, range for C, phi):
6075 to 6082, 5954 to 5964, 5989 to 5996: 11.1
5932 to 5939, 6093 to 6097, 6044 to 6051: 9.6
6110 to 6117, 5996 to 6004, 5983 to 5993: 11.1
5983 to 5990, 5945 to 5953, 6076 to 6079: 11.0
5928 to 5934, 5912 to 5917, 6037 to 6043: 11.3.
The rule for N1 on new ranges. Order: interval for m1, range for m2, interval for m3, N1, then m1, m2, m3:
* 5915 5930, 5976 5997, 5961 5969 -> -14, 0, 14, 0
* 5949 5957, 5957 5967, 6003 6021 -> 0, 2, 0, 2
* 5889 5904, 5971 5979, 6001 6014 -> -15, 9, 6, 0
